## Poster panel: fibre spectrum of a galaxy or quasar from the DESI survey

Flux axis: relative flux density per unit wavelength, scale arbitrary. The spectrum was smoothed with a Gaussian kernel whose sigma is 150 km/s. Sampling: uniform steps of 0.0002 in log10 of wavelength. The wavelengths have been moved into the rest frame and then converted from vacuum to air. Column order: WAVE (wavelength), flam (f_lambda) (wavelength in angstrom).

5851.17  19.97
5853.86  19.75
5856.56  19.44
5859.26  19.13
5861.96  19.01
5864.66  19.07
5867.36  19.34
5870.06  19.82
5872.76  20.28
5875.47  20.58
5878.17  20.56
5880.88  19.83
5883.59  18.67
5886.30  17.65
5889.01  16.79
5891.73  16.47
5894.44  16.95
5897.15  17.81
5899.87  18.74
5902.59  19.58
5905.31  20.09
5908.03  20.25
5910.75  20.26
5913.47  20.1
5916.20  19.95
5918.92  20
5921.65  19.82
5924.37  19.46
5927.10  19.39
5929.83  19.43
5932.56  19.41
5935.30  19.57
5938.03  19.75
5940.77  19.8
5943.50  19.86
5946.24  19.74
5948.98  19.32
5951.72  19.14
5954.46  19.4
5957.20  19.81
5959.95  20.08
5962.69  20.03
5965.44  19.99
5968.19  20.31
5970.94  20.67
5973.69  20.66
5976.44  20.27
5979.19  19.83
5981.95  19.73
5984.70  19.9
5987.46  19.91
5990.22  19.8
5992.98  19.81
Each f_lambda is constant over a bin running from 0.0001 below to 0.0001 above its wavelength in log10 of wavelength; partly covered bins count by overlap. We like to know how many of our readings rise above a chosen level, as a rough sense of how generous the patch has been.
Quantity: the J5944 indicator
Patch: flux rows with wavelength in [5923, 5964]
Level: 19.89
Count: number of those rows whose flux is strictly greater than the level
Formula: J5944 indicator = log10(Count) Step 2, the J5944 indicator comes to 0.30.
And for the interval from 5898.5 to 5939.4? 0.78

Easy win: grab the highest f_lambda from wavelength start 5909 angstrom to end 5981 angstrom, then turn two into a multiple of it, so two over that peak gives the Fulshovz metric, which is 0.0968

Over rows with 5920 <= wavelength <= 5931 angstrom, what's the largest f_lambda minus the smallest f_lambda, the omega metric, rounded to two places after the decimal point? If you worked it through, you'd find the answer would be 0.43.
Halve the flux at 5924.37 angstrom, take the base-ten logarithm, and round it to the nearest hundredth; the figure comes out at 0.99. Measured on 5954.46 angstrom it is 0.99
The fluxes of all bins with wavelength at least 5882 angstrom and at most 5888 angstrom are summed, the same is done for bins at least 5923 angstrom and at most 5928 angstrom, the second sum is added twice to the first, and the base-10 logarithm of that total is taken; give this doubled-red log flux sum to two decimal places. 2.06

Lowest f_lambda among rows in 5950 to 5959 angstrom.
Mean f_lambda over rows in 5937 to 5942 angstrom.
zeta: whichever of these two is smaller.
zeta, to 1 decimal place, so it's 19.1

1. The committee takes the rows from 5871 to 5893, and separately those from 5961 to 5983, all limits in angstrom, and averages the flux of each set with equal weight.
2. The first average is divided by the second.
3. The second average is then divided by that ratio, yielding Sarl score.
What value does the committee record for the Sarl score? 21.6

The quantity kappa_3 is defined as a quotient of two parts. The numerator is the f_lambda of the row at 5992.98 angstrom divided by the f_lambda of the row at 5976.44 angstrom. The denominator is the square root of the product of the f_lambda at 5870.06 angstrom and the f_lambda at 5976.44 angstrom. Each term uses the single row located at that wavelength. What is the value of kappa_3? 0.0488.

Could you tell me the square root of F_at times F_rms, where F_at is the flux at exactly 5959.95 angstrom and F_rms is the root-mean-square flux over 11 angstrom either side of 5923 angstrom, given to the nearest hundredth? 19.89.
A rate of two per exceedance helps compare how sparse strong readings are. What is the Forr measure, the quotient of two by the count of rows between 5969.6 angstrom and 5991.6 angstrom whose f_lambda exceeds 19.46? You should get 0.25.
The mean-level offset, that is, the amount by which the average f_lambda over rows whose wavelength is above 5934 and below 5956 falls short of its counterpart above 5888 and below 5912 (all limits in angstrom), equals -1.0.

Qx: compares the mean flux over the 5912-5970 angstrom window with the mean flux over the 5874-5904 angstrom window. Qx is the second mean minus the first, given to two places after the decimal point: -1.22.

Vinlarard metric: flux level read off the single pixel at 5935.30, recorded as 19.57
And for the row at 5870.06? 19.82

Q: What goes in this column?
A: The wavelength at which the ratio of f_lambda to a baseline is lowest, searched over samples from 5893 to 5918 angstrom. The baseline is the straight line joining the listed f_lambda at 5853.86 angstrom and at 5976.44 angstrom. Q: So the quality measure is 5894.44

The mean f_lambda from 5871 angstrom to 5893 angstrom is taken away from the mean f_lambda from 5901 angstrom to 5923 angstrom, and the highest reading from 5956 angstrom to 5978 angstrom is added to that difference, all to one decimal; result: 21.8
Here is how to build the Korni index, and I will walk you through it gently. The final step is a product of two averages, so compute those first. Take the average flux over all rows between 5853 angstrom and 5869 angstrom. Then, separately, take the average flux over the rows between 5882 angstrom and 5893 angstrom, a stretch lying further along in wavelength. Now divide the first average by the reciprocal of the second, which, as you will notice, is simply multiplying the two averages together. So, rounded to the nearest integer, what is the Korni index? 336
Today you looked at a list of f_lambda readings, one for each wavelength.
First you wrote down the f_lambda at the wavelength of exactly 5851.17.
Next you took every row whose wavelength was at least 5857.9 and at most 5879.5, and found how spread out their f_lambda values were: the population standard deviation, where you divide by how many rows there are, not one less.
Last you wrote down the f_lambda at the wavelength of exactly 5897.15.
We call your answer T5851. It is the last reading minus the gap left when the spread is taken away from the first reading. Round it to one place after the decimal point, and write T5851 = -1.5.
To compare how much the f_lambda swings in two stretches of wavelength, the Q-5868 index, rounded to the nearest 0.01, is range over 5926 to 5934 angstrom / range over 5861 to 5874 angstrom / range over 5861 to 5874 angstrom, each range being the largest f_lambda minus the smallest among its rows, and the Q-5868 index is 0.02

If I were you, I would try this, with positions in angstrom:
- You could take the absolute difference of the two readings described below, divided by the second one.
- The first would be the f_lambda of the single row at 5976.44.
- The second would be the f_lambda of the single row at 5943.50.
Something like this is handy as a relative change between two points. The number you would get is 0.021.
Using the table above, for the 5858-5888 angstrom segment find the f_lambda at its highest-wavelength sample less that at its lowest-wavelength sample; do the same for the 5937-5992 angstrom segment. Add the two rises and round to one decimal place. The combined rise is -1.4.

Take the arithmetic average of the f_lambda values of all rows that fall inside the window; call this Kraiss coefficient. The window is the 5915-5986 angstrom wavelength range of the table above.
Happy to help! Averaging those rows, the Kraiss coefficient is 19.8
